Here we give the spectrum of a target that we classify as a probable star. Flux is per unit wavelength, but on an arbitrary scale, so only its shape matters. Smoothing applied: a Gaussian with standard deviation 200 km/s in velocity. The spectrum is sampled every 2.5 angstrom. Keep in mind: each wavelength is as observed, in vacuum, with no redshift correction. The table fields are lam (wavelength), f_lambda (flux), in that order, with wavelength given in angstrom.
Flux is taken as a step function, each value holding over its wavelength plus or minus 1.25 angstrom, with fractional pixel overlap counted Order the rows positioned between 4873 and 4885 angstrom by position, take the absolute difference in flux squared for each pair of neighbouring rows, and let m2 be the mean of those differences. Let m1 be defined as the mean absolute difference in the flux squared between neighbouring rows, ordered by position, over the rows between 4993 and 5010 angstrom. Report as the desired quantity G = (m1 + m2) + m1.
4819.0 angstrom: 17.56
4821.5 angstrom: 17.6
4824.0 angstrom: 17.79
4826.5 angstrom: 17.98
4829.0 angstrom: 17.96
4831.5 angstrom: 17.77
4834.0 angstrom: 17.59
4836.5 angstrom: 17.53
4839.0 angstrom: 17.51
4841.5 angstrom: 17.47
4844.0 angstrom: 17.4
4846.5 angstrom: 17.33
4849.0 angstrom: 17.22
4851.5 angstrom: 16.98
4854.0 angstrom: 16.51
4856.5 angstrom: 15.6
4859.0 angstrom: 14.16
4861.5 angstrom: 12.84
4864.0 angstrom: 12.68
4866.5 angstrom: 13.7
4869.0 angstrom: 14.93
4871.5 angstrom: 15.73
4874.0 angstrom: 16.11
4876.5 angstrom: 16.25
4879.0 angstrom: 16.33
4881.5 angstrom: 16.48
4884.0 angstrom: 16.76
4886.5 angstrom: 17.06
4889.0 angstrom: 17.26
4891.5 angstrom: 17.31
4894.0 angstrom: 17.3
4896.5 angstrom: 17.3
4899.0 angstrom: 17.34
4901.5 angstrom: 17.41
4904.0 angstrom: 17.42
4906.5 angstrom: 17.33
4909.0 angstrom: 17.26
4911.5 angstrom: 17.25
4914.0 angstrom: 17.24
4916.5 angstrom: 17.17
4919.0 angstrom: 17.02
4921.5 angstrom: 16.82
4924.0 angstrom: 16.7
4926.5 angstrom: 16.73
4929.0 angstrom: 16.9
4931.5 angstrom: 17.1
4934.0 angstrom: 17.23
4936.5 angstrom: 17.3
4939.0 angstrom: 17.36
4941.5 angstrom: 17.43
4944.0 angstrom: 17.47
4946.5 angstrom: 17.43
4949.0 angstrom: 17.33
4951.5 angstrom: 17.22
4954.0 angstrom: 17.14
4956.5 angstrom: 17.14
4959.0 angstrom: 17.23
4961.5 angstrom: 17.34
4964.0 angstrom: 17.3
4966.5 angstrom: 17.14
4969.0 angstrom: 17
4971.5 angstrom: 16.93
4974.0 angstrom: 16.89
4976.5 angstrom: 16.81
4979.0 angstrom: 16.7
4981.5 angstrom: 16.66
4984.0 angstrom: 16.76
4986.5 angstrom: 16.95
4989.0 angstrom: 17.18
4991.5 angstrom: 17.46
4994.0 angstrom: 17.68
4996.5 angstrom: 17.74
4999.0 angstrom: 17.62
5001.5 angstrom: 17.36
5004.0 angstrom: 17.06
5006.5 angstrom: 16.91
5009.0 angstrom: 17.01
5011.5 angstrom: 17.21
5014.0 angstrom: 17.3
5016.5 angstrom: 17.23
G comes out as 17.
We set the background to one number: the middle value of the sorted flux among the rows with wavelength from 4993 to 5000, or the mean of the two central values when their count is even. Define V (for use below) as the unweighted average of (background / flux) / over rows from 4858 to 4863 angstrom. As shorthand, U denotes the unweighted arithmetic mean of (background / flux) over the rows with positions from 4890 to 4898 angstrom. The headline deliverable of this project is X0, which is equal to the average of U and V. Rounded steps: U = 1.02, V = 1.31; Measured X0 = 1.17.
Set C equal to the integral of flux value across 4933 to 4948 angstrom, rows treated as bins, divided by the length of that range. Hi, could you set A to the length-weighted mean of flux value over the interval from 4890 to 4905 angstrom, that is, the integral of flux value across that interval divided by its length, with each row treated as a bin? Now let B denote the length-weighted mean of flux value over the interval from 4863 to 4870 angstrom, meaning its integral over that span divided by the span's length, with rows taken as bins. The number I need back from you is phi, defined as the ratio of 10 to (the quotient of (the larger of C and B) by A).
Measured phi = 10.0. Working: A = 17.3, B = 13.8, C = 17.4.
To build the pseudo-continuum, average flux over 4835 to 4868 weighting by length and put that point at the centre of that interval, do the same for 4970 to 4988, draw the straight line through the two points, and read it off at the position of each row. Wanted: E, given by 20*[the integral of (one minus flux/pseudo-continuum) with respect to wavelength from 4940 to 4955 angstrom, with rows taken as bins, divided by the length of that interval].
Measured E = -0.89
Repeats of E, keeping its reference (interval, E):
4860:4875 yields 2.17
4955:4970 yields -0.58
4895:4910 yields -1.30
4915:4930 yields -0.58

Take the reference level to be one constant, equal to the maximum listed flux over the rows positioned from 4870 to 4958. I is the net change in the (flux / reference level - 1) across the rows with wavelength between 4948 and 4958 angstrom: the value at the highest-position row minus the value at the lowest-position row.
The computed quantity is -0.01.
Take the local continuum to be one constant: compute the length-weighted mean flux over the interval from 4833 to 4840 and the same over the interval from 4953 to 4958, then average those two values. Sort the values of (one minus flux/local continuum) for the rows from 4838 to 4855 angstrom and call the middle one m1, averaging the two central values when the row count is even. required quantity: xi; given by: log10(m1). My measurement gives -3.1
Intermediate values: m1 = 0.001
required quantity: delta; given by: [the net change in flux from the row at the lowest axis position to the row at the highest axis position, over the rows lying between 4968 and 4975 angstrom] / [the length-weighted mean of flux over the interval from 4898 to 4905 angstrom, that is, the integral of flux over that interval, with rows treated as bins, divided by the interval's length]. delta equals -0.006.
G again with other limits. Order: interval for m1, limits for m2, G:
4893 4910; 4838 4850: 6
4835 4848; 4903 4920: 6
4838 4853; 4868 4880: 18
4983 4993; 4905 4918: 17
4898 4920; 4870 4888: 11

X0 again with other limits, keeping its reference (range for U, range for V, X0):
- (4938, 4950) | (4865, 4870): 1.13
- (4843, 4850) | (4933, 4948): 1.02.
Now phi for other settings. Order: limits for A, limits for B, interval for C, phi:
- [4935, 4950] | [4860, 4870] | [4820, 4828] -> 9.8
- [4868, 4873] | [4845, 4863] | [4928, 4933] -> 9.0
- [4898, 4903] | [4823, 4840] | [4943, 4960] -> 9.8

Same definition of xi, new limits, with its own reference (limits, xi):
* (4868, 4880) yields -1.1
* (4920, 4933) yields -1.5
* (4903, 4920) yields -2.3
